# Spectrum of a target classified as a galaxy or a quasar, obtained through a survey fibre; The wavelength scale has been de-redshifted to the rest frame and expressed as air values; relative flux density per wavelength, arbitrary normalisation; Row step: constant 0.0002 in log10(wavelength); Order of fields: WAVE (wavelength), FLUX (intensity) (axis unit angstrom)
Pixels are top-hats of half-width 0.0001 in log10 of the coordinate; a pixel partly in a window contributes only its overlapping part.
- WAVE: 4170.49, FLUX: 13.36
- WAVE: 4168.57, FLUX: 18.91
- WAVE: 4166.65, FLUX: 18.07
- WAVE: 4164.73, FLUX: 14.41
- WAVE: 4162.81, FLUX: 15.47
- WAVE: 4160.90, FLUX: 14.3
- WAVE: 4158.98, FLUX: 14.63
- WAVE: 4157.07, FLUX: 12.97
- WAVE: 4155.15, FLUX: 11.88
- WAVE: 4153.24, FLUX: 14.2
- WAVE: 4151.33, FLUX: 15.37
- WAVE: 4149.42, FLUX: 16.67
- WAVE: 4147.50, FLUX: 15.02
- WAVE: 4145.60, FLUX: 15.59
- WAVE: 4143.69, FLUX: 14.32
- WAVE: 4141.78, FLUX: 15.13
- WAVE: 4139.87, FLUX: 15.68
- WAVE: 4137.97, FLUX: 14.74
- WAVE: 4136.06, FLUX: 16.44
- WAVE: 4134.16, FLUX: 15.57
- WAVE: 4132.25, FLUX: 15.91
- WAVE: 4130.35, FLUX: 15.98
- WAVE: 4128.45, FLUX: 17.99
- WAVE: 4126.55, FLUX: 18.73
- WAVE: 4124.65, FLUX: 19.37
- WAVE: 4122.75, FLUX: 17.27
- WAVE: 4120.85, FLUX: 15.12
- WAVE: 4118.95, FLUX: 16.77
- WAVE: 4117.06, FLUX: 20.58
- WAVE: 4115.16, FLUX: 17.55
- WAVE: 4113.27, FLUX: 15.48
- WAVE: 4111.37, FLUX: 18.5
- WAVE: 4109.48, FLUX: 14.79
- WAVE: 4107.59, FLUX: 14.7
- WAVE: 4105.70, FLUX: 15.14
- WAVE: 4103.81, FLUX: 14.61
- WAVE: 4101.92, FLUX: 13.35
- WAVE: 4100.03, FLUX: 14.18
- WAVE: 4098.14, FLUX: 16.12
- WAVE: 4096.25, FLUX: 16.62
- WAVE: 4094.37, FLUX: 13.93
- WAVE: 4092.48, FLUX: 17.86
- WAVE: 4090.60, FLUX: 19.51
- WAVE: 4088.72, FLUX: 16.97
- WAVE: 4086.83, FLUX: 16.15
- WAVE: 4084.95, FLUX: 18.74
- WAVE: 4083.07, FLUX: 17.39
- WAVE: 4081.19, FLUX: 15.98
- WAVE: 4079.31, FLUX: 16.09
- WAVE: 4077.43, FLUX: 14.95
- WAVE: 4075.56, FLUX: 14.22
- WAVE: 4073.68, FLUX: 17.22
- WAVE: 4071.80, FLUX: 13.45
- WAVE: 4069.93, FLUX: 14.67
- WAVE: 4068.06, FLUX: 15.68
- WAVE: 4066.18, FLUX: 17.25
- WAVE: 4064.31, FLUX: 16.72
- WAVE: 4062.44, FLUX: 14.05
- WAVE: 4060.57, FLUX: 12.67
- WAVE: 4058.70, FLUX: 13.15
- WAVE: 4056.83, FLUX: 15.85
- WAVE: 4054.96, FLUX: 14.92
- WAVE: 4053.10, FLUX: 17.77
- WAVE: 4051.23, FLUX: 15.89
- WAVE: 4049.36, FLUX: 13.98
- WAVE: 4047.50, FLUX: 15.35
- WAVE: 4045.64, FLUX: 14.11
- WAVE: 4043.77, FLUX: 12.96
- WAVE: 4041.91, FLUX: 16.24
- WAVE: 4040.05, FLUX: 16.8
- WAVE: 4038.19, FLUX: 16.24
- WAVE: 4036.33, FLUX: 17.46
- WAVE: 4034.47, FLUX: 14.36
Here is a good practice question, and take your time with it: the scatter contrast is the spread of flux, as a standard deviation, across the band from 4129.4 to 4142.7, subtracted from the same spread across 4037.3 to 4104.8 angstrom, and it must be 1.1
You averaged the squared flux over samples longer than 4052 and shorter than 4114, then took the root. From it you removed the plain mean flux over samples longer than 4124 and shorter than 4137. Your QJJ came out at -1.3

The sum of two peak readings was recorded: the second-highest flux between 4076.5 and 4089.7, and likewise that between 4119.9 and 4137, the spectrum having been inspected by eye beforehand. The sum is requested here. 36.1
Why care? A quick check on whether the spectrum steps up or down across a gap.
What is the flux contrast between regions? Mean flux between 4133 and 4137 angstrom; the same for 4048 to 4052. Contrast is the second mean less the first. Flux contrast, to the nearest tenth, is -1.1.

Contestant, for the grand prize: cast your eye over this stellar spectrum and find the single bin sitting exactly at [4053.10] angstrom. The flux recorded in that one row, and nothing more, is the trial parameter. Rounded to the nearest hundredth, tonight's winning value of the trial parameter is 17.77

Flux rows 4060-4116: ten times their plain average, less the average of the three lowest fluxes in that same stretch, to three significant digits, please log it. 145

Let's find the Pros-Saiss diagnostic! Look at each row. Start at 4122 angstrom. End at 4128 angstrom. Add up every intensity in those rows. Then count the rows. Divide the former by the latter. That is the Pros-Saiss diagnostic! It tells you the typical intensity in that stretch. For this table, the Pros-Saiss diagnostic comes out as 18.5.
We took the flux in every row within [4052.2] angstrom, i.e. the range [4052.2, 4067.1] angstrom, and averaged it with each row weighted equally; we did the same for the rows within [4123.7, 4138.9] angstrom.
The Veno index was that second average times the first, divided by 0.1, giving 2576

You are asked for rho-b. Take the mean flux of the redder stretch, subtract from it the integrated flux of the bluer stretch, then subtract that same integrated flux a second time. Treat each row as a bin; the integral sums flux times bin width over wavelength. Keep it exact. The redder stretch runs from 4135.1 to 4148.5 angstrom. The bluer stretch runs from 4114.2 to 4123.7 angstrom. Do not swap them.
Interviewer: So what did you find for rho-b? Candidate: -316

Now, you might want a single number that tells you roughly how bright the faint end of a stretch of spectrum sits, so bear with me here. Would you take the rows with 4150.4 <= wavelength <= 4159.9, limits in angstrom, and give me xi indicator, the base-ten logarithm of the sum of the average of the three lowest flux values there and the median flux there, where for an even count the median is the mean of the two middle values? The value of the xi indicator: 1.43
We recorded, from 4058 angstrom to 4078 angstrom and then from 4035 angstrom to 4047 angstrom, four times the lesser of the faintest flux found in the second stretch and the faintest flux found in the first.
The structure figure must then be 51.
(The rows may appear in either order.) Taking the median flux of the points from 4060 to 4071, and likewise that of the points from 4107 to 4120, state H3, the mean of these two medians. 16.0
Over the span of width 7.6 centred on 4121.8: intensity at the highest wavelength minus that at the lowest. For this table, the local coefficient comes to 3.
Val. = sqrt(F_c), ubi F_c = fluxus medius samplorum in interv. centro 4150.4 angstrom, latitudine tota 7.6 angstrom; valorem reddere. 3.913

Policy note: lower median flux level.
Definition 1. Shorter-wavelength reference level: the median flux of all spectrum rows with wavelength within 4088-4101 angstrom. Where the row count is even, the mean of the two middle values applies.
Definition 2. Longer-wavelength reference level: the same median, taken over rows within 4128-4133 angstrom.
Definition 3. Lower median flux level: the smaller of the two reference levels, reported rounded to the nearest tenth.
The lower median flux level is 16.0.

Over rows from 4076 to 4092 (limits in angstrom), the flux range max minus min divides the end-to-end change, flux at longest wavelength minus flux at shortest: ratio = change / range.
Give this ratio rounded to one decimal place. 1.0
